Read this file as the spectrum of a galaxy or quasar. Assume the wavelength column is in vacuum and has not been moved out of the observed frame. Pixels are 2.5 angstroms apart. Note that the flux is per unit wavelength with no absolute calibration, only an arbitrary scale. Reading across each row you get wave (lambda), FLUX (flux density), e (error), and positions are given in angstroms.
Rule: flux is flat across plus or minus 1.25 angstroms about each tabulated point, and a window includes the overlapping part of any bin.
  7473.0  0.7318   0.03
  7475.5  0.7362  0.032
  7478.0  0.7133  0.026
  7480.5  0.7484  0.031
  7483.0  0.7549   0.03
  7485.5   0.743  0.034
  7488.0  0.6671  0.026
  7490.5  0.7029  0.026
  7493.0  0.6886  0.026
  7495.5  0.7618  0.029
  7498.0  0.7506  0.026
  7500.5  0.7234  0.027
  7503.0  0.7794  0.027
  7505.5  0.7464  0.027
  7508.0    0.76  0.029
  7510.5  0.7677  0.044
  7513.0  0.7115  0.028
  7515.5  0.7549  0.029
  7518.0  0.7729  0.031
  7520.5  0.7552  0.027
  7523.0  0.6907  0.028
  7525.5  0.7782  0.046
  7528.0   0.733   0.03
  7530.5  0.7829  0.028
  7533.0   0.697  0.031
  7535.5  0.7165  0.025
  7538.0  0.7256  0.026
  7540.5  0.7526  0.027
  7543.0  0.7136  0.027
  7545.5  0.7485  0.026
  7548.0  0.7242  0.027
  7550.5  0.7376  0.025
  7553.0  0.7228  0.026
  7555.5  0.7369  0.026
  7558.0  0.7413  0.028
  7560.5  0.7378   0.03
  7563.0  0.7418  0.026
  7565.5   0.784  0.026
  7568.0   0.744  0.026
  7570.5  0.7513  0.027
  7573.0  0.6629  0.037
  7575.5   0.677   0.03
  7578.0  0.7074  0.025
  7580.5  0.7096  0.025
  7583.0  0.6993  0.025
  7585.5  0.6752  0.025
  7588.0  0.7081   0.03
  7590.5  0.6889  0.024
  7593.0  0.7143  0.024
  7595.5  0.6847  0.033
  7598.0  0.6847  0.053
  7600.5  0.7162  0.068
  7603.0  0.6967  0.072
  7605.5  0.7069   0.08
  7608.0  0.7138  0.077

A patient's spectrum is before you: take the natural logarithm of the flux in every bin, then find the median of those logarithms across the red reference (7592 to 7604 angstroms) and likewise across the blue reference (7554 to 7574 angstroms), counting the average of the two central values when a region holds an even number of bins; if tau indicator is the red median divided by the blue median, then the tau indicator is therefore 1.21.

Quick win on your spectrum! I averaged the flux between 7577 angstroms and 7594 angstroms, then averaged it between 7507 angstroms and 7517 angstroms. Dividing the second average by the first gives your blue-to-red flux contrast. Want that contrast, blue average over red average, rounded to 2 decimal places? 1.07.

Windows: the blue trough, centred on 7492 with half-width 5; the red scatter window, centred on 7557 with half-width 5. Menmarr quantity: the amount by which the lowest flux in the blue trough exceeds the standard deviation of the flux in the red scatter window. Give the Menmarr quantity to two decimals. 0.66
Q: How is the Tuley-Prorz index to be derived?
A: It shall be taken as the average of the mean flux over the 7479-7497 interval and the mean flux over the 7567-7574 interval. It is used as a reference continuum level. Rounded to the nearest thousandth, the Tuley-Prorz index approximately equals 0.722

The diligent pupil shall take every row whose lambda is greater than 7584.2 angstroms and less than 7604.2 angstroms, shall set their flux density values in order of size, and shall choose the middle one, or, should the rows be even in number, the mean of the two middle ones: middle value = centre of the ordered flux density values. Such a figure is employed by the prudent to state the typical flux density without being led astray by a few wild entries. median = 0.693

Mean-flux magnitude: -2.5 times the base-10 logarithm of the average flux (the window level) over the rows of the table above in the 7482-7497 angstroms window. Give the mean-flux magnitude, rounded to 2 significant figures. 0.36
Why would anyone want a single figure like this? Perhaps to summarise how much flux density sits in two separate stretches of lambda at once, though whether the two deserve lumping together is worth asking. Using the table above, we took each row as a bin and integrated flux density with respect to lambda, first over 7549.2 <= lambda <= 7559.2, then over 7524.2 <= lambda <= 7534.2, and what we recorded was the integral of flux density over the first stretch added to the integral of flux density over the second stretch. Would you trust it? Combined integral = 14.8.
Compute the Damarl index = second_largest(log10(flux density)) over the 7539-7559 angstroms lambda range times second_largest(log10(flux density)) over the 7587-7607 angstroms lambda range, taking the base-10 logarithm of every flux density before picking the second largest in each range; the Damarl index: 0.0184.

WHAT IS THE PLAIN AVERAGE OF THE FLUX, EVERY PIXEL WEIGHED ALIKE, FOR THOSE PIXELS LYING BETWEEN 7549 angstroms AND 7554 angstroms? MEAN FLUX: 0.730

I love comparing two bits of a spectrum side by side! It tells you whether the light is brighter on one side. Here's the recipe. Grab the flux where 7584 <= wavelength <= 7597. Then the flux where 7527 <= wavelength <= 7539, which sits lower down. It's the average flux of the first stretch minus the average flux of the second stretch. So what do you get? -0.037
